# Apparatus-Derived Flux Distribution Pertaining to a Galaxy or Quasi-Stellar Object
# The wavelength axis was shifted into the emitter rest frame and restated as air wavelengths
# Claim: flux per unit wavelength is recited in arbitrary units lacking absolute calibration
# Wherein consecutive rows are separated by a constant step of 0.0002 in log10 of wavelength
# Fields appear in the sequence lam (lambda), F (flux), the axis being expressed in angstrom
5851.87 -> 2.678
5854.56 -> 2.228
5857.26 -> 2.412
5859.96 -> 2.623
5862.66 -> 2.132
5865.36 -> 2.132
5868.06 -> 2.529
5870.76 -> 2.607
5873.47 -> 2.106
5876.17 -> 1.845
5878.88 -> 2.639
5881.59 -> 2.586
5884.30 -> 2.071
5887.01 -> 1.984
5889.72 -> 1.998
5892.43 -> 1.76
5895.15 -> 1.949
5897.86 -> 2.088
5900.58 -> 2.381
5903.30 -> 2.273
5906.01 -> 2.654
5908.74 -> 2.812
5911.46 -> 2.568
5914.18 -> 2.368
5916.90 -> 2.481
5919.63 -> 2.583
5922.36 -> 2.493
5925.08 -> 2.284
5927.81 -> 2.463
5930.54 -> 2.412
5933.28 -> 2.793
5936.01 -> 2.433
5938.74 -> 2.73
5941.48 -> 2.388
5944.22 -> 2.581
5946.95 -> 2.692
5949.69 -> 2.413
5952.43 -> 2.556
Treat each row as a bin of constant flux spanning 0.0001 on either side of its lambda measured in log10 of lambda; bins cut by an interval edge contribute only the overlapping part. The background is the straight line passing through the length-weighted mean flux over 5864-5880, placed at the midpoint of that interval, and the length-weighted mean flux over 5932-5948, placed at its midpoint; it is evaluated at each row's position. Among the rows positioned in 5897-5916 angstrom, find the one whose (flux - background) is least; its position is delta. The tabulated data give 5897.86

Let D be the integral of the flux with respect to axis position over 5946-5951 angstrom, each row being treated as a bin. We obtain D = 13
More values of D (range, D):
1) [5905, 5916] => 29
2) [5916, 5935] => 47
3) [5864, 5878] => 32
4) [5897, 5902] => 11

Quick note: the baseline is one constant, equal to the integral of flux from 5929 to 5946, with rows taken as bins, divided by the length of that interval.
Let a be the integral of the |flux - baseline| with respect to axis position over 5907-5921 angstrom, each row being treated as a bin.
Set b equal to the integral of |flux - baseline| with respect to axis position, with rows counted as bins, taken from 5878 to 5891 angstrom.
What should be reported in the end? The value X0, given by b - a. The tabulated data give 3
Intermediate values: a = 2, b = 4.6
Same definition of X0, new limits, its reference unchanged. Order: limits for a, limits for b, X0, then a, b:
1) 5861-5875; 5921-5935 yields -2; 4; 2.3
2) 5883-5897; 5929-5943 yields -6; 8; 2.3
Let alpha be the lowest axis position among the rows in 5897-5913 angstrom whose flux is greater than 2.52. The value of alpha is 5906.01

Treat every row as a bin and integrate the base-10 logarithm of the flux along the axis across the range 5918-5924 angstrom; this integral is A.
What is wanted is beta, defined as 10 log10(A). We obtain 3.82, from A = 2.41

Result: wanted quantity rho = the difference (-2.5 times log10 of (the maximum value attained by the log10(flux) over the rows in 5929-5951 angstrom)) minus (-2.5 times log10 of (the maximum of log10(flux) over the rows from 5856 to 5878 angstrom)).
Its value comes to -0.07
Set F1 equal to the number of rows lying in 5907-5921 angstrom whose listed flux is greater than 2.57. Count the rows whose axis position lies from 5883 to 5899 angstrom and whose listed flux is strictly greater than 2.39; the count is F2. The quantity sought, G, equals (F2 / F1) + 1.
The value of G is 1.0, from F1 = 2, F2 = 0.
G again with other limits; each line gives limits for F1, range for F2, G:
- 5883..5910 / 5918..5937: 4.0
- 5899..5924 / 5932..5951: 3.0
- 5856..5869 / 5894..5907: 2.0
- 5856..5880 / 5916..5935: 3.0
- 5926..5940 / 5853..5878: 3.0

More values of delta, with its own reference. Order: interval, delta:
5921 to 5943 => 5925.08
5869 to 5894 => 5892.43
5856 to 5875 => 5873.47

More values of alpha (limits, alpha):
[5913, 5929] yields 5919.63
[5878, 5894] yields 5878.88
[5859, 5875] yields 5859.96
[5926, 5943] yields 5933.28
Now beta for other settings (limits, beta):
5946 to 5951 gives 3.06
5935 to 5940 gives 3.15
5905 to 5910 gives 3.39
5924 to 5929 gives 2.73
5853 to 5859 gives 3.47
